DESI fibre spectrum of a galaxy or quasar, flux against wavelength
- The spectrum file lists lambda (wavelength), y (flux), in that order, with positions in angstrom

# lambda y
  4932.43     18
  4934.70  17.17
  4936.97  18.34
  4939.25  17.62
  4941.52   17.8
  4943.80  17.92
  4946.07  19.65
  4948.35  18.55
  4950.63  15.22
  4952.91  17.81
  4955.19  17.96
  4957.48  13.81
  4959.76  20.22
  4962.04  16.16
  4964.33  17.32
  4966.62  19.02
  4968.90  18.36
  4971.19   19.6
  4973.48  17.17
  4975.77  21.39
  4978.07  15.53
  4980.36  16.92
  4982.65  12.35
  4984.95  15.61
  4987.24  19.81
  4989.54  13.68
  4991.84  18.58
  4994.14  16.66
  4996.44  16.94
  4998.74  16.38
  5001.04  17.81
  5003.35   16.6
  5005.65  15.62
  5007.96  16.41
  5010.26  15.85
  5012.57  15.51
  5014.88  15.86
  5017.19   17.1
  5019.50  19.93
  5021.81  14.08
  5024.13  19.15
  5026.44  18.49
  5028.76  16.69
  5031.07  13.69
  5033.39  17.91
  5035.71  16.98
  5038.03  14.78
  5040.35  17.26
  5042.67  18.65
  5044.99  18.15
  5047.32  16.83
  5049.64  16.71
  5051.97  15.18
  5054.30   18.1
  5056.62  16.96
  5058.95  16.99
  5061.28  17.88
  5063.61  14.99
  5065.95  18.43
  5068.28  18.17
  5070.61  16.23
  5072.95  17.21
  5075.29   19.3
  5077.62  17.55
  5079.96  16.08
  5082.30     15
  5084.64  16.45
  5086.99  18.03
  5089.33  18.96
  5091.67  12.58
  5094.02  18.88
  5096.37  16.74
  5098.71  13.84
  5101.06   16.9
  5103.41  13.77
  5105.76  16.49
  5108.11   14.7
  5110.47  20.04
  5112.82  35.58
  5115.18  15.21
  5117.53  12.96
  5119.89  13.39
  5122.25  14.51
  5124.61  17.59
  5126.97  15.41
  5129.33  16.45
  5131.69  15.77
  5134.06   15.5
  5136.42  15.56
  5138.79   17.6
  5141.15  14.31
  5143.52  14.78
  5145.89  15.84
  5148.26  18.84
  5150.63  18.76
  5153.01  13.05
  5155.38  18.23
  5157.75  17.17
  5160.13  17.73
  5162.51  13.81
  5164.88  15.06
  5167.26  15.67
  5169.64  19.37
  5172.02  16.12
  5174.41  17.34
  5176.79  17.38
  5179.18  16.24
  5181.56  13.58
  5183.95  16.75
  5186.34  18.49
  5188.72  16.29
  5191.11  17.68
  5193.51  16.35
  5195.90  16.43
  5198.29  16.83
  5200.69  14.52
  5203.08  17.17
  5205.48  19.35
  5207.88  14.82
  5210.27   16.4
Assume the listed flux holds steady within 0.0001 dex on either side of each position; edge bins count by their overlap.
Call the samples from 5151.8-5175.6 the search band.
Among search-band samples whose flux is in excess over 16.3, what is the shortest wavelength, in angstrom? 5155.38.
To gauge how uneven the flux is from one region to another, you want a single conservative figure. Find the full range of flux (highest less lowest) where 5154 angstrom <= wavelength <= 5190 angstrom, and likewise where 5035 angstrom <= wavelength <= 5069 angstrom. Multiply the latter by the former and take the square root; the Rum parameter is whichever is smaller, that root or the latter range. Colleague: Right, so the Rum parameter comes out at 3.9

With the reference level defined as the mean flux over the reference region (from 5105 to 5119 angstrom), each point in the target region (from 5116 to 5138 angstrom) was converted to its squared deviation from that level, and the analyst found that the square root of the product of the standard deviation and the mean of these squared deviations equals 14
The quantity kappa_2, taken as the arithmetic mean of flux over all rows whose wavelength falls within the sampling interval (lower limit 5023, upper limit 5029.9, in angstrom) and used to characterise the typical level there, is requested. 18.1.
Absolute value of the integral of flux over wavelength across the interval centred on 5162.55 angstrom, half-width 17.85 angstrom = 596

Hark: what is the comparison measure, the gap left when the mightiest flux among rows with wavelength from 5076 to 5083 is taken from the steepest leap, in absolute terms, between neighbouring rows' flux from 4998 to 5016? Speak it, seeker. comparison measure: -16.1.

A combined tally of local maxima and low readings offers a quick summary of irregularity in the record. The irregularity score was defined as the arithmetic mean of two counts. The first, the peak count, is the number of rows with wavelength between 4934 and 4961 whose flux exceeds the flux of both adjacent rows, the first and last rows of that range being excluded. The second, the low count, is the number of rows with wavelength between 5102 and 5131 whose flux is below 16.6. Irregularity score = 6.0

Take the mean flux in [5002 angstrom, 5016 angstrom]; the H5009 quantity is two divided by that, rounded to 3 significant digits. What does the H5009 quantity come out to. 0.125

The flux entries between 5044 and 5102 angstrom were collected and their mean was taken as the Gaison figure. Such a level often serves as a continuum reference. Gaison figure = 16.9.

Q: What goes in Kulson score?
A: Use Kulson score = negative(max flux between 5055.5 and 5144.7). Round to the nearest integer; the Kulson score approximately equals -36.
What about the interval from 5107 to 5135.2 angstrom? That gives -36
